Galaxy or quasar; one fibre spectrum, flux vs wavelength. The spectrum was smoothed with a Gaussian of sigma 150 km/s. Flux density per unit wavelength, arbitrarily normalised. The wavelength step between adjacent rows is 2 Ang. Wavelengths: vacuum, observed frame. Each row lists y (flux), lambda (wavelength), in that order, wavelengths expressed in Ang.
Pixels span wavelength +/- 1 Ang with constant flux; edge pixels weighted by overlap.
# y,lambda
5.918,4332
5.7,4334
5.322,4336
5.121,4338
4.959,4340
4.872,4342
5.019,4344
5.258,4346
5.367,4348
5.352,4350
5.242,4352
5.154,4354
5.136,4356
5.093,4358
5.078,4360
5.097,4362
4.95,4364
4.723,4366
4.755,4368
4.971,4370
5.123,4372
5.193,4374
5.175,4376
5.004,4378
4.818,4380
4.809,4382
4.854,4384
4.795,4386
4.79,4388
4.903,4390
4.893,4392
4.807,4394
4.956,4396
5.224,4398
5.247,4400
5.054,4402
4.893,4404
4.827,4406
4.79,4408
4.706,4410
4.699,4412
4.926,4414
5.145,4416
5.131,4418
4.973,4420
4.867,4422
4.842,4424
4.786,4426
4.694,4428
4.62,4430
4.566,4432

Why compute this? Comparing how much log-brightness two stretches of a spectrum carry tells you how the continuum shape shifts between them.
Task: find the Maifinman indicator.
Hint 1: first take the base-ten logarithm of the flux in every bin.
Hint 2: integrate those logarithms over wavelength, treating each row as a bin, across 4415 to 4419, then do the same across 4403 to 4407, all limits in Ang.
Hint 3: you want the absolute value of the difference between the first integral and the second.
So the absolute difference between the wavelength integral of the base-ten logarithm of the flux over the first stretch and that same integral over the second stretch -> 0.097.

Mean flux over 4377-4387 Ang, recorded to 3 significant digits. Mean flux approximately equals 4.86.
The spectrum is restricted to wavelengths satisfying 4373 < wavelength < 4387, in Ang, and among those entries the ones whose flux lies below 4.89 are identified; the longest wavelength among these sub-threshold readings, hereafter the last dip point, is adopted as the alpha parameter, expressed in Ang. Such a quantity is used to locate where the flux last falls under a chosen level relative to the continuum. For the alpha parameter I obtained 4386 Ang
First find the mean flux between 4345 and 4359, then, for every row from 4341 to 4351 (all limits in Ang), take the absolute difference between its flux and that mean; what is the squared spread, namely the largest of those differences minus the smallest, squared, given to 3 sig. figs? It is 0.107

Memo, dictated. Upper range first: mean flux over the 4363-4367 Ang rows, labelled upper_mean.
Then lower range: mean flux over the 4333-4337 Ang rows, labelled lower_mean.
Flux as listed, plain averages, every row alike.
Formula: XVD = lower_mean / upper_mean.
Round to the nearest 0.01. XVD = 1.14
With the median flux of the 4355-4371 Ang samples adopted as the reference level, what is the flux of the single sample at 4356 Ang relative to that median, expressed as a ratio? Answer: 1.02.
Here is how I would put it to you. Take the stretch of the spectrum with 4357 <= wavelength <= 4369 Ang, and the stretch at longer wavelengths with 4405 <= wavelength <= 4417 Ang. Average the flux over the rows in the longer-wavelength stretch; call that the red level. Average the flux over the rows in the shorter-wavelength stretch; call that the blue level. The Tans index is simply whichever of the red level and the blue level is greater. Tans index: 4.95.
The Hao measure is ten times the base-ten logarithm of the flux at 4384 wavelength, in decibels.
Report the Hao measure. 6.86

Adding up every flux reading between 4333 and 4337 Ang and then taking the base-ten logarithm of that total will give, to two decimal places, 1.04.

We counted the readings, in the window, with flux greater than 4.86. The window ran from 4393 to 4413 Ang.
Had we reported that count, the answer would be 5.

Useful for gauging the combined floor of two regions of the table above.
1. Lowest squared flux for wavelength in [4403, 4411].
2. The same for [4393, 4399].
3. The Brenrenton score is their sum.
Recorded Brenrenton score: 45.3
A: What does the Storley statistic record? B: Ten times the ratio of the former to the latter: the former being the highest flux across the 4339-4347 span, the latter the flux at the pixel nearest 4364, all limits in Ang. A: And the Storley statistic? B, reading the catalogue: 10.62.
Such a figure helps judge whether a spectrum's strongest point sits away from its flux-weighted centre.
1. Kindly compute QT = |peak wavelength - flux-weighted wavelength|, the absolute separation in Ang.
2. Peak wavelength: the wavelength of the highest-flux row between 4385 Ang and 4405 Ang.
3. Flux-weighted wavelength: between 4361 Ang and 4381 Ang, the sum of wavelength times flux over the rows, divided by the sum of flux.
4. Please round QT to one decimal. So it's 29.0 Ang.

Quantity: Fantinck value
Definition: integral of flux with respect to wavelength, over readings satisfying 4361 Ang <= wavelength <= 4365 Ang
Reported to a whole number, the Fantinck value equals 20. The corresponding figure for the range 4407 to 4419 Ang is 59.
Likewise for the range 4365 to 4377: 60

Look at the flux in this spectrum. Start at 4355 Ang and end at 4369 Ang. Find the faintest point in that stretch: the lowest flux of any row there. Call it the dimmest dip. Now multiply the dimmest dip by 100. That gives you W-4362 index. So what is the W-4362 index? 472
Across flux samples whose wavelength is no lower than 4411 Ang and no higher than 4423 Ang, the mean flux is 4.96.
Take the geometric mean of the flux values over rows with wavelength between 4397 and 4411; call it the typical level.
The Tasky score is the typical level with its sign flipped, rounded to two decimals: -4.96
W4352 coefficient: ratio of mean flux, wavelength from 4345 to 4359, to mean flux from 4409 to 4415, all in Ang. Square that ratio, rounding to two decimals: 1.20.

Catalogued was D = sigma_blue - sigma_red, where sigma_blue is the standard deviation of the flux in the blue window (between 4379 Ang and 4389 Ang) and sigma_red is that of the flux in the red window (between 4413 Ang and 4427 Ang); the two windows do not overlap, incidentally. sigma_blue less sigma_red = -0.11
